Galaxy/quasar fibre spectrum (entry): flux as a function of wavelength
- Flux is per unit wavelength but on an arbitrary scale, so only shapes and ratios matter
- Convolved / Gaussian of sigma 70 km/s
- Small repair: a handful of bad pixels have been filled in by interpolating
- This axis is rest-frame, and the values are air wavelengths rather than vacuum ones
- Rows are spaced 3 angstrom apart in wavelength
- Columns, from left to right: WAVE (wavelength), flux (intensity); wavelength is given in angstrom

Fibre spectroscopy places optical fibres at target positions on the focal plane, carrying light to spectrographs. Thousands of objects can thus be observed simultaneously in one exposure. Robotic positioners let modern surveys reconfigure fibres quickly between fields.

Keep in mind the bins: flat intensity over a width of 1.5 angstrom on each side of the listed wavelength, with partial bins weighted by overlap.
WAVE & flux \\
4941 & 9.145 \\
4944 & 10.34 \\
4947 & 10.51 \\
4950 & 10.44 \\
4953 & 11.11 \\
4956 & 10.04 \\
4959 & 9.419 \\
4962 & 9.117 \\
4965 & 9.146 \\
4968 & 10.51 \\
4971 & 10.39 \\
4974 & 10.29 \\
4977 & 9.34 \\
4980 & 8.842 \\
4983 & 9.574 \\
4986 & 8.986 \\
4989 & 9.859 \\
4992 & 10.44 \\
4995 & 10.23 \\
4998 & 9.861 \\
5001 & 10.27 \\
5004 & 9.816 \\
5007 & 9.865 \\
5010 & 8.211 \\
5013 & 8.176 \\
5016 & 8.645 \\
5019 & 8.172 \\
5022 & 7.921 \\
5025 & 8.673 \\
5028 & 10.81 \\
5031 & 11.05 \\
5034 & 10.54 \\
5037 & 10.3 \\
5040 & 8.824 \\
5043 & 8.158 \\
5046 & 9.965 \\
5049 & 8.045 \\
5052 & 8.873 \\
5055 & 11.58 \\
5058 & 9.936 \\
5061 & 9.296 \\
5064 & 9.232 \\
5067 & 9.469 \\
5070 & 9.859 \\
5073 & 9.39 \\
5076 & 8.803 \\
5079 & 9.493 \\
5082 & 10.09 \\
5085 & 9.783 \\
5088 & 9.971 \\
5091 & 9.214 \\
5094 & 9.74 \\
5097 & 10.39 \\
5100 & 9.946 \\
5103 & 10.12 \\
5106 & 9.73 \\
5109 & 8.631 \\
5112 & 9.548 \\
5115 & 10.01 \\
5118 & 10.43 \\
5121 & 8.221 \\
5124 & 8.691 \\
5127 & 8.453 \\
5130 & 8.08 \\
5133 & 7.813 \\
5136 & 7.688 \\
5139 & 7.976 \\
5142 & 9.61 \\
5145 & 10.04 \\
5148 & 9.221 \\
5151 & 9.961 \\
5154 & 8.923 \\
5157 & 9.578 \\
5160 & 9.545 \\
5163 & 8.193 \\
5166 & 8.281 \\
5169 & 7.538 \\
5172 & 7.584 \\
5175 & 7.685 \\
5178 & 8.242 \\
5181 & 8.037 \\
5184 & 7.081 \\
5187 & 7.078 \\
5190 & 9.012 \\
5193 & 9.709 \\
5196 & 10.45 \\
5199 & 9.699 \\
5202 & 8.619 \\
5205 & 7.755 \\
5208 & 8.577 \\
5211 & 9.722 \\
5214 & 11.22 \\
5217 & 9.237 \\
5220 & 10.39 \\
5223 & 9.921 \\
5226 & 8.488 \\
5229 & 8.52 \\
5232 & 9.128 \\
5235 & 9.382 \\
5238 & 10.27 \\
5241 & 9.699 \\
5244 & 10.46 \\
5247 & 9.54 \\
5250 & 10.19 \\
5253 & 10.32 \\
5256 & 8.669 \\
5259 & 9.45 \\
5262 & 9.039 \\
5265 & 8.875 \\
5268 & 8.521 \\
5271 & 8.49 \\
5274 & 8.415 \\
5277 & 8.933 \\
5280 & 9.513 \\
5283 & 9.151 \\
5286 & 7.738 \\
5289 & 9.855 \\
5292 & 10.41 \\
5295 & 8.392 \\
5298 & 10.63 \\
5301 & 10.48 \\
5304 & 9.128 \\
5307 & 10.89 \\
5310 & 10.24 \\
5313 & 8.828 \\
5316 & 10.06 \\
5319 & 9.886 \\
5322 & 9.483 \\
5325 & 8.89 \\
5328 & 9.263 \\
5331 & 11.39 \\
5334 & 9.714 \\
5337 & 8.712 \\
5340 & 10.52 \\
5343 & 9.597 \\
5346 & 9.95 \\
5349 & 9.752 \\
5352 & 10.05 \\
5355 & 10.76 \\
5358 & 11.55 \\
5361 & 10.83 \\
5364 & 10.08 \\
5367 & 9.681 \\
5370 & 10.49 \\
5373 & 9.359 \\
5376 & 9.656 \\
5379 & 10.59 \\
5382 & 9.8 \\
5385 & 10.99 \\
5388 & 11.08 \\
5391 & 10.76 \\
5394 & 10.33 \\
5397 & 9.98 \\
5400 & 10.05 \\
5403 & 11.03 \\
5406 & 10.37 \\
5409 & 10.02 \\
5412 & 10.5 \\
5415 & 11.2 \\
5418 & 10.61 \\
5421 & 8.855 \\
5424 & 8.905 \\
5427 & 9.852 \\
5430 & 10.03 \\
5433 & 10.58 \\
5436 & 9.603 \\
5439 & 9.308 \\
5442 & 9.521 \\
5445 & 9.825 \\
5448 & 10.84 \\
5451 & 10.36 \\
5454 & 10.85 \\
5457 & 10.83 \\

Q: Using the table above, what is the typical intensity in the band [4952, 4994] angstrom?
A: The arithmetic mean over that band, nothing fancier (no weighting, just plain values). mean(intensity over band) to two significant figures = 9.8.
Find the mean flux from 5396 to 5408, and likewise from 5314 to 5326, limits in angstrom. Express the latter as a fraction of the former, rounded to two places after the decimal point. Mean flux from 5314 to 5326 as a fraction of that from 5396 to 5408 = 0.92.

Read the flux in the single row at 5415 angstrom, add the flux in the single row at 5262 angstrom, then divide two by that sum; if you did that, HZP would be 0.099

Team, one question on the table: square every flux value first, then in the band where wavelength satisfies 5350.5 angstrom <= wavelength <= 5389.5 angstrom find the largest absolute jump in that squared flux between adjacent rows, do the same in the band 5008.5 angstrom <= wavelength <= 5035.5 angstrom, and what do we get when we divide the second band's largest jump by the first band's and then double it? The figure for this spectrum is 3.4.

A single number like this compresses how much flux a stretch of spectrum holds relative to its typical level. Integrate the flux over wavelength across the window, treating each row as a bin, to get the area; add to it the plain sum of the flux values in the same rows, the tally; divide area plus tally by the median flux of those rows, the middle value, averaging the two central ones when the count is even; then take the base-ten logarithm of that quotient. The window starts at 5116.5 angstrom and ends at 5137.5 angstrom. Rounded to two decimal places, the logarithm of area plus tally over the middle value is 1.46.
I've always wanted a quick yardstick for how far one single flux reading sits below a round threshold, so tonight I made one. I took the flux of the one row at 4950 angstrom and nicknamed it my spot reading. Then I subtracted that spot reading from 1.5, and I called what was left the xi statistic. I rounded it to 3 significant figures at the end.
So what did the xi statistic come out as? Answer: -8.94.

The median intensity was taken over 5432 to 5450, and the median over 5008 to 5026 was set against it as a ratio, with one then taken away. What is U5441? -0.16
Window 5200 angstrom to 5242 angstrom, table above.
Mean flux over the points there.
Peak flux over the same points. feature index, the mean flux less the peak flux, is -1.87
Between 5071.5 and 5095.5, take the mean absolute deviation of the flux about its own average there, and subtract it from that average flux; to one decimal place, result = 9.2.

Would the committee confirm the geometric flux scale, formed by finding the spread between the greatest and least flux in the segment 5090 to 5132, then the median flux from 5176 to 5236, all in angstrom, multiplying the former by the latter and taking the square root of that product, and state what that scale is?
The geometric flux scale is 4.6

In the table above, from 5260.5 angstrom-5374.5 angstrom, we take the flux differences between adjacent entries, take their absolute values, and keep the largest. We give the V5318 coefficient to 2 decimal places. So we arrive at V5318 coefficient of 2.24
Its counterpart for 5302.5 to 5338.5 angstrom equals 2.13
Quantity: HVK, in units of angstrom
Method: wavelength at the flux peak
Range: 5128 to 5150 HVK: 5145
